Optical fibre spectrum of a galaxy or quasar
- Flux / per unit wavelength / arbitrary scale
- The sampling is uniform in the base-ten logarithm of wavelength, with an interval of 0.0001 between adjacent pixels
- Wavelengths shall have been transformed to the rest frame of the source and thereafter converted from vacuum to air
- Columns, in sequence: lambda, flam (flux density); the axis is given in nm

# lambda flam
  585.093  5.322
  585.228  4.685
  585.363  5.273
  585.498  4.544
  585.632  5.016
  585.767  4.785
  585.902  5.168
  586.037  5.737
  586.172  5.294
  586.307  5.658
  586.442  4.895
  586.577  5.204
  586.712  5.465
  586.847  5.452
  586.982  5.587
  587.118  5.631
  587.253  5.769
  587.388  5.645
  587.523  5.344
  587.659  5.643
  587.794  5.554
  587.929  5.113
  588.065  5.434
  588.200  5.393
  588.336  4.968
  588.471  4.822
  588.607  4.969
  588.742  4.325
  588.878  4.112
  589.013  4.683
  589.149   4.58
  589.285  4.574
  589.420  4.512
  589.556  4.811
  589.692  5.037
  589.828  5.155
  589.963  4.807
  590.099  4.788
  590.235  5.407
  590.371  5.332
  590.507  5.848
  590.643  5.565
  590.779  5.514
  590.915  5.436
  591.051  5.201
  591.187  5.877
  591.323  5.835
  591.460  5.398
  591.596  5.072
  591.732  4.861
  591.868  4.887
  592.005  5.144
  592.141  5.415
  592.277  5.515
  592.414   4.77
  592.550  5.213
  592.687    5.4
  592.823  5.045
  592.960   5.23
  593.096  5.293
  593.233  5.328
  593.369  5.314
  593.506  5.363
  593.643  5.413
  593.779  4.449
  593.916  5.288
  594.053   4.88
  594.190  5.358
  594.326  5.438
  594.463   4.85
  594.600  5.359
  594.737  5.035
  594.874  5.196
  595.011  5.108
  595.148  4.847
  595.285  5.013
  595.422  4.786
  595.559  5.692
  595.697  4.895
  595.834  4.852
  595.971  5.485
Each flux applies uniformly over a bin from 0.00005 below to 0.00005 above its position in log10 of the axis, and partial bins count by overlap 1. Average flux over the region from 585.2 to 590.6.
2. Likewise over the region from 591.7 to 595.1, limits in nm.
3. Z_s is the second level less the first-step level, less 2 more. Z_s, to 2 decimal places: -1.96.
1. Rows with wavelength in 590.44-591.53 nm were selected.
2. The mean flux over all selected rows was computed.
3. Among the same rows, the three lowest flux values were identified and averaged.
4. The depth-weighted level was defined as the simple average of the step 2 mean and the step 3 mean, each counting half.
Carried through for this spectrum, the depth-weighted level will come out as 5.46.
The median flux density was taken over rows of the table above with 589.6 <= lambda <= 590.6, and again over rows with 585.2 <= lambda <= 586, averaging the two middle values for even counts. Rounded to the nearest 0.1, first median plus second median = 10.1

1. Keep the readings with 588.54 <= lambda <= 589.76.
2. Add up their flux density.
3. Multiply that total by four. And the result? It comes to 166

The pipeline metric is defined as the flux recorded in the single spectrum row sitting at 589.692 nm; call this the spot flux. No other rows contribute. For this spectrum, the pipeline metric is 5.037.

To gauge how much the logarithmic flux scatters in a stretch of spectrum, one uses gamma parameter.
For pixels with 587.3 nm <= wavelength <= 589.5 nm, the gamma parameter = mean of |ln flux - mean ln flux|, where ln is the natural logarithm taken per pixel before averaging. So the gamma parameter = 0.083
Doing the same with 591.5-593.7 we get 0.035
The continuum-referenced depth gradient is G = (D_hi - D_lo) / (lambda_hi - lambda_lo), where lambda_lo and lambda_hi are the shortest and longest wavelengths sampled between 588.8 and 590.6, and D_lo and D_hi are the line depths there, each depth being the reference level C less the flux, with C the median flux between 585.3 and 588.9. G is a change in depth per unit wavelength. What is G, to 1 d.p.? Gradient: -1.1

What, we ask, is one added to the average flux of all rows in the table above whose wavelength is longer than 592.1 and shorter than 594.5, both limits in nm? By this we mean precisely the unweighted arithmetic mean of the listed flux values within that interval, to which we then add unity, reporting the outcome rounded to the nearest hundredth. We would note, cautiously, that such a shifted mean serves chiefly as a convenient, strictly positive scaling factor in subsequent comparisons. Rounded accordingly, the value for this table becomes 6.20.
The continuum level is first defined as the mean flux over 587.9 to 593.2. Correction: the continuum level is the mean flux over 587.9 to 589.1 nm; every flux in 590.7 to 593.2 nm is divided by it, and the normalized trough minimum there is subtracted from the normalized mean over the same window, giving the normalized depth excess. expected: 0.106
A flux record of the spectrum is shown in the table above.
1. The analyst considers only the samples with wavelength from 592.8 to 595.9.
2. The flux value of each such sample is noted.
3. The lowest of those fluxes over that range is 4.449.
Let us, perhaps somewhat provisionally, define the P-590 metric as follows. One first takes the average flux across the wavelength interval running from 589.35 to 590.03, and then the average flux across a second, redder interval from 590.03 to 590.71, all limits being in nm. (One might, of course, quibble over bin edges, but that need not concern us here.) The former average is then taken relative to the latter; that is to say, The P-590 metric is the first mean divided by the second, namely 0.90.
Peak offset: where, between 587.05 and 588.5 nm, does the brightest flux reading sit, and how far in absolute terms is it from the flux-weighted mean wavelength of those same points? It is 0.52 nm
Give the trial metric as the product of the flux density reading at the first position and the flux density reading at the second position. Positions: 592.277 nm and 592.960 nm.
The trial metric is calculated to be 28.8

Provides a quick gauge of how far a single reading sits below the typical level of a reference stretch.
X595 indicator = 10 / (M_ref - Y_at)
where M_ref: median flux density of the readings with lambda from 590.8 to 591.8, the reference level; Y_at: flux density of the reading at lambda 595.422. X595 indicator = 16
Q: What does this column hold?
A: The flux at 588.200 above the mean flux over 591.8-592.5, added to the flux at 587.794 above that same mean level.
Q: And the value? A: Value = 0.65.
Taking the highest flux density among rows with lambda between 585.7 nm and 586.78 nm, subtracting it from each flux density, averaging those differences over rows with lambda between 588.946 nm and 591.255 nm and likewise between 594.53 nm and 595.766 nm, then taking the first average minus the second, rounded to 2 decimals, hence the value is 0.02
